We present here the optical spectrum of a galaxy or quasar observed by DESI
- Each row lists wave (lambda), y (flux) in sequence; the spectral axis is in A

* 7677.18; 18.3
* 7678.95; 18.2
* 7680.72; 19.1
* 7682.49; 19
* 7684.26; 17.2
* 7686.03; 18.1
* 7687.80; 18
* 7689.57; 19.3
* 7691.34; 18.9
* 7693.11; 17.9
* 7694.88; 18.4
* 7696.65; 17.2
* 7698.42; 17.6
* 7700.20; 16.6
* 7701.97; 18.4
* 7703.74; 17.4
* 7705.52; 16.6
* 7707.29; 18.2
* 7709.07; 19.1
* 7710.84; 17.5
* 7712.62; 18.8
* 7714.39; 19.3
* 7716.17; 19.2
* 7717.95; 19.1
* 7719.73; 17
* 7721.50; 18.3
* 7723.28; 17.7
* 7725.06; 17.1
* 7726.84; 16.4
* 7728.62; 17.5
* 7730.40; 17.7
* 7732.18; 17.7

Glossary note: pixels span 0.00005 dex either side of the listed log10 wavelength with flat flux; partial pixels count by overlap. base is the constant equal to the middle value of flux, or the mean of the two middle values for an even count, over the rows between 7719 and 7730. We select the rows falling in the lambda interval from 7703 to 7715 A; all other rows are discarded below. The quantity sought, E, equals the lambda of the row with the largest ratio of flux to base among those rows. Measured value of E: 7714.39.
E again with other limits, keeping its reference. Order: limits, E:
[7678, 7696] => 7689.57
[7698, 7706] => 7701.97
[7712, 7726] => 7714.39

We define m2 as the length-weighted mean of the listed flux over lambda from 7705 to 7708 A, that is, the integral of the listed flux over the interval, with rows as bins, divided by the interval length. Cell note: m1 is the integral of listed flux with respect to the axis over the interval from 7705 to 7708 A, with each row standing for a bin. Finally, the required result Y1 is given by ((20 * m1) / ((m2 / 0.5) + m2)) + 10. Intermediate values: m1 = 52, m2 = 17.5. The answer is 30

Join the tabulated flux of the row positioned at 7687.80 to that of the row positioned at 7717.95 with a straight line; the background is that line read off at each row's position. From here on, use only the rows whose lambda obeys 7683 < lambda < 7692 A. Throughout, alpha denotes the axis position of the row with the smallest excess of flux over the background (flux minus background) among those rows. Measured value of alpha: 7684.26 A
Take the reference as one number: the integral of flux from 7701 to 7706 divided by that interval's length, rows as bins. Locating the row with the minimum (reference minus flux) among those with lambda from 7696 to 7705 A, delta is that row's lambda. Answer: 7701.97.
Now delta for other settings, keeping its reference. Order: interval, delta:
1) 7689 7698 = 7689.57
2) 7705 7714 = 7709.07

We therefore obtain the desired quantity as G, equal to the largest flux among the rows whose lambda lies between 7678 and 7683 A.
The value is 19.1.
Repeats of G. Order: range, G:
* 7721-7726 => 18.3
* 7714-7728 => 19.3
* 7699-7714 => 19.1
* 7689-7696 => 19.3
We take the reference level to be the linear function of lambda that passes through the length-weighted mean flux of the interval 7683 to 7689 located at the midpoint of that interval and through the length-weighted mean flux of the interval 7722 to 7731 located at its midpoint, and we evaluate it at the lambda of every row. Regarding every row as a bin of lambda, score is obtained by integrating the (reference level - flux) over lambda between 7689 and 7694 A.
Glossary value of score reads -4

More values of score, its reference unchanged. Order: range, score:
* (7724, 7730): 1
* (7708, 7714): -6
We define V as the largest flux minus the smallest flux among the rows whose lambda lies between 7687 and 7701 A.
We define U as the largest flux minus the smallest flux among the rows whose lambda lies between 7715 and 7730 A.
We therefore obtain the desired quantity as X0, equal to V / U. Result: 1.0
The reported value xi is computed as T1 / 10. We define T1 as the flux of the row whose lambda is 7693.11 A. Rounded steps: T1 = 17.9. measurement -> 1.79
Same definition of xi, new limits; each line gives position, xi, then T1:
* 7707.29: 1.82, 18.2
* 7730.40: 1.77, 17.7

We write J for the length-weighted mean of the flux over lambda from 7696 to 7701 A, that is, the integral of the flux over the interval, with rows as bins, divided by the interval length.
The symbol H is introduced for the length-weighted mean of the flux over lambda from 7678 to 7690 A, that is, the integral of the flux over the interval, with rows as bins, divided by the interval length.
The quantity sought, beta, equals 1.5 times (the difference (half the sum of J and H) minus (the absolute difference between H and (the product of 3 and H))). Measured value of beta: -28.5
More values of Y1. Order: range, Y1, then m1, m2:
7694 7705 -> 83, 193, 17.6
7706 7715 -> 70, 166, 18.5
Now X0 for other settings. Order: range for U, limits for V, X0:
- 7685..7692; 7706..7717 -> 1.4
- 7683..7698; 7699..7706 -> 0.9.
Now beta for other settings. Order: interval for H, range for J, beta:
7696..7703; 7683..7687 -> -26.0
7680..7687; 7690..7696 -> -27.4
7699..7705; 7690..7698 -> -25.5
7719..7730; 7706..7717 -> -25.1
